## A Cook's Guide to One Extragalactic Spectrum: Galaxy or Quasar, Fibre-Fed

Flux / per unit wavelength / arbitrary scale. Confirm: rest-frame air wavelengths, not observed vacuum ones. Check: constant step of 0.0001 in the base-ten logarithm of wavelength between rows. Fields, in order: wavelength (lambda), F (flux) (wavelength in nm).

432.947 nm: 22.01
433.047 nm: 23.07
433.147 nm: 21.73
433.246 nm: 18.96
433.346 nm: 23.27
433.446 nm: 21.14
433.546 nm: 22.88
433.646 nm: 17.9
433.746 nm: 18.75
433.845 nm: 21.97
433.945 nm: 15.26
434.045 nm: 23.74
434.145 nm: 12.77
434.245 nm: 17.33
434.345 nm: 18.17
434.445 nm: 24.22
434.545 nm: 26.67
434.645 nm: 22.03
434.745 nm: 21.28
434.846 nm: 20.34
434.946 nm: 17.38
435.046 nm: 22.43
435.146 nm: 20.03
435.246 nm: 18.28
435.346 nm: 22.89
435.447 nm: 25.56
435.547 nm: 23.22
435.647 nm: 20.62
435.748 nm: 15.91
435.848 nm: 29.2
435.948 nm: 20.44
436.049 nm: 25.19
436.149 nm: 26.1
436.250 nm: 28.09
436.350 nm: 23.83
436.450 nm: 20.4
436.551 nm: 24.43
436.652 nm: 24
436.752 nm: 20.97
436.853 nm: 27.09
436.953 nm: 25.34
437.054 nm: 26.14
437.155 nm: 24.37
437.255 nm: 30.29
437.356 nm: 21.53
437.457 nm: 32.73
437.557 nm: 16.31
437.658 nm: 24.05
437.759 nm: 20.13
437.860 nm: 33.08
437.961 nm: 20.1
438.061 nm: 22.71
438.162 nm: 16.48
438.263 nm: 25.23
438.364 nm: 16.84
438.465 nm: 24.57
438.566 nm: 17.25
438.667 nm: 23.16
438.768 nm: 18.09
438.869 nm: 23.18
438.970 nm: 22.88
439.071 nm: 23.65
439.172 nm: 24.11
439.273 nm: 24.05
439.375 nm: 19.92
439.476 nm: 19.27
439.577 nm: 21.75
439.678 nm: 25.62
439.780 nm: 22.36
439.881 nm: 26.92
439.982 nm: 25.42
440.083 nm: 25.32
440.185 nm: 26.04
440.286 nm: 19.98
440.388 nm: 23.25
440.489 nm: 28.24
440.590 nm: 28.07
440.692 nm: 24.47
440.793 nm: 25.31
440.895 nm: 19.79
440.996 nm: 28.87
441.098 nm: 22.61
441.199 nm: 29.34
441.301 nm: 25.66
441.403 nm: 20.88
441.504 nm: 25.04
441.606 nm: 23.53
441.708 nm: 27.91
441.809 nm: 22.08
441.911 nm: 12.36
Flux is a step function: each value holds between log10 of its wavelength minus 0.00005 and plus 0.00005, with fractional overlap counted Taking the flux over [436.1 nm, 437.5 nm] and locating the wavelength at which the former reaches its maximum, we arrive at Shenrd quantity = 437.457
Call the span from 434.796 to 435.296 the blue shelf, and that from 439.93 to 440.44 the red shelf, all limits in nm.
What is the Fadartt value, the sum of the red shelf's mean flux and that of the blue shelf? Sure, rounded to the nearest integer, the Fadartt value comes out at 44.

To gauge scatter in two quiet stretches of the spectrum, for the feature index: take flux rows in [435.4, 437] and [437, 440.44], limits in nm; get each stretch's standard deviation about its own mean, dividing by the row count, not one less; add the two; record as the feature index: 7.3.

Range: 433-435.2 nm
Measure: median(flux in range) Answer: 21.2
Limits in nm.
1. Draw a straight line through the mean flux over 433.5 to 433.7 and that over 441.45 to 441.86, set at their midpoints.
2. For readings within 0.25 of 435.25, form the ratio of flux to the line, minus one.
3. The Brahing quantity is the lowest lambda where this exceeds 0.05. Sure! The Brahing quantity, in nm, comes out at 435.046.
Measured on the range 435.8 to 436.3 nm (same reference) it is 435.848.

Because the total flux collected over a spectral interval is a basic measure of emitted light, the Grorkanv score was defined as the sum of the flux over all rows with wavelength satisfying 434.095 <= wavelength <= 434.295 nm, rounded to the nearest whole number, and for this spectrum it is 30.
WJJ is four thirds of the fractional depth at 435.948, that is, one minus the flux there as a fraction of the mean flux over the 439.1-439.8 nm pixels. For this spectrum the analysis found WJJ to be 0.12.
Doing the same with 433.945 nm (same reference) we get 0.43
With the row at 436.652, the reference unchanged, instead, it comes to -0.09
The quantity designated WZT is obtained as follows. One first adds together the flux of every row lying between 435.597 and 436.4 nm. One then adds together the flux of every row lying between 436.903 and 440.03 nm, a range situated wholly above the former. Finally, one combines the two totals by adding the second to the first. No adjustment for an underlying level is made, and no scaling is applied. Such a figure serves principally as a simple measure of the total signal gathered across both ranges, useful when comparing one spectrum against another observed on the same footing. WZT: 907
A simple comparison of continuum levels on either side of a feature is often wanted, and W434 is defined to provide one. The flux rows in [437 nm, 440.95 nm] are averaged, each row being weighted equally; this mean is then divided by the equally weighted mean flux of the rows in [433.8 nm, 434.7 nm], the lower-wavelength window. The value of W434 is 1.16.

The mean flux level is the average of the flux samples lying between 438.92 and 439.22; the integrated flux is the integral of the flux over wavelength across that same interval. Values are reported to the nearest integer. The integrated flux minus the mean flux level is -16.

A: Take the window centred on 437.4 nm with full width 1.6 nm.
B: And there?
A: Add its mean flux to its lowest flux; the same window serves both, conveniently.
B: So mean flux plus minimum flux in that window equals 40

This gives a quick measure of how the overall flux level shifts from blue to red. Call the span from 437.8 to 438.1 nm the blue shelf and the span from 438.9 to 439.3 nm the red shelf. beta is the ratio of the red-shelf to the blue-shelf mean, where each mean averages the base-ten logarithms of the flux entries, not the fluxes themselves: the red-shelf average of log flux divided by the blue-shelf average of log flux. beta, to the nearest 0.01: 0.99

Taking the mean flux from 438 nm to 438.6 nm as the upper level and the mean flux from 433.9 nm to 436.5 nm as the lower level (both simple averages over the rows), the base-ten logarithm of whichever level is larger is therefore 1.33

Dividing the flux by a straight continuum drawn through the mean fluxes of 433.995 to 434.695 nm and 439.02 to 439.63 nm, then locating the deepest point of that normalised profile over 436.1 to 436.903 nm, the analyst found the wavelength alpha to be 436.450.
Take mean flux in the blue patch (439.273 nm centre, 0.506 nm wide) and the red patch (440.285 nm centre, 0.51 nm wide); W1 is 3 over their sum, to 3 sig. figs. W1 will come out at 0.0641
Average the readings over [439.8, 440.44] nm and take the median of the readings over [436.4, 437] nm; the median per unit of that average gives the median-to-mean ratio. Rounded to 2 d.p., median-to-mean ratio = 0.99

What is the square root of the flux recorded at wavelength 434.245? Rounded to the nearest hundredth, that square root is 4.16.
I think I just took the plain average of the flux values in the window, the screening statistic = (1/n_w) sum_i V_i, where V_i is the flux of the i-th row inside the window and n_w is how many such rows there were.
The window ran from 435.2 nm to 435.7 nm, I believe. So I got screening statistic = 22.1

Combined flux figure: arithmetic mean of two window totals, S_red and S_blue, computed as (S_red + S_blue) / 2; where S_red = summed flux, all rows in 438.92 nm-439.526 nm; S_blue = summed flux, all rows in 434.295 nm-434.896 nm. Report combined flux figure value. 133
